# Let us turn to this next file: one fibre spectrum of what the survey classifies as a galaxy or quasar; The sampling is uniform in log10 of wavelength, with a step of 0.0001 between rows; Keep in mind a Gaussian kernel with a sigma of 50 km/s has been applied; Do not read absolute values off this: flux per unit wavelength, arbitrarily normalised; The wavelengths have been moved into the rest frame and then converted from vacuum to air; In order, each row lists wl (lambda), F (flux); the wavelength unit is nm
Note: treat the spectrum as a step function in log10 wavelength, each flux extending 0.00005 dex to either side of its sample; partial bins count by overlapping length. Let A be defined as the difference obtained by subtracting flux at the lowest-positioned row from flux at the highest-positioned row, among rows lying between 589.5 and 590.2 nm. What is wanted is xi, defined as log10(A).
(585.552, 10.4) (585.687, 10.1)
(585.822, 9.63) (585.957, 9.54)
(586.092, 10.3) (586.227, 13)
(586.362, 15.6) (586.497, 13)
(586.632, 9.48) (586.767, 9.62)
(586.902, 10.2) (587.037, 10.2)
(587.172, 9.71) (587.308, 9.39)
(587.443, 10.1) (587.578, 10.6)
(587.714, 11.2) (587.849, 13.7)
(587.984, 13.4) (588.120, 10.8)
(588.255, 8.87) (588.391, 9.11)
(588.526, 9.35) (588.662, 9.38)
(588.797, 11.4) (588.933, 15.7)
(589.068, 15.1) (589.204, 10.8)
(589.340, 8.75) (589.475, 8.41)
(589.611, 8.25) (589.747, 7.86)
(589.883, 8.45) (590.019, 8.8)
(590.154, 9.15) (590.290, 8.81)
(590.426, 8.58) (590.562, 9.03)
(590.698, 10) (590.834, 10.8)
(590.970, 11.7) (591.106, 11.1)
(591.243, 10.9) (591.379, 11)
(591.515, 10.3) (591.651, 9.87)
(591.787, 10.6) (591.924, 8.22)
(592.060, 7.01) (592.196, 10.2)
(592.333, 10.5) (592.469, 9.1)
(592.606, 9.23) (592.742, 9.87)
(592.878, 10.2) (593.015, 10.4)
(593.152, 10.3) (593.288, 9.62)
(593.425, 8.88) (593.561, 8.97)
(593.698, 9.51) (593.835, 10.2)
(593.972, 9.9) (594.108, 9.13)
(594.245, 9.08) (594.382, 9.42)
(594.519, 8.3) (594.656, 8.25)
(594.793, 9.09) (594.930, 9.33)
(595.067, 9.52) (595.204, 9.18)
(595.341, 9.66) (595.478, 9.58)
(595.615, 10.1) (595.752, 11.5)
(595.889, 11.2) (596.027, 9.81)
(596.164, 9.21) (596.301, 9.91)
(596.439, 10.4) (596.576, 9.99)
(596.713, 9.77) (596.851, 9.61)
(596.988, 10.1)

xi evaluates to 0.0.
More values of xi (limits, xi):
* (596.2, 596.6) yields -1.1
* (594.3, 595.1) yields -1.0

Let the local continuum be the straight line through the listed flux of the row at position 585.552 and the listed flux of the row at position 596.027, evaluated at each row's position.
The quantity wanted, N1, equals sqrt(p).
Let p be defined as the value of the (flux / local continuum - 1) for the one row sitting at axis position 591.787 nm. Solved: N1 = 0.234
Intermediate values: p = 0.05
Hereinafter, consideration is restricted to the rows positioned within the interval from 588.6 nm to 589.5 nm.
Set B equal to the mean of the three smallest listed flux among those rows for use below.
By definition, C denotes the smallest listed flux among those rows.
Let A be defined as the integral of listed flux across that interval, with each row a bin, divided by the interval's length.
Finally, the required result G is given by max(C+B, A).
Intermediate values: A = 11.5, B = 8.85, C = 8.41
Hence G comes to 17.3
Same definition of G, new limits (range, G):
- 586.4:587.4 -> 18.9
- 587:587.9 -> 19.1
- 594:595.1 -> 16.8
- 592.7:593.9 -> 18.0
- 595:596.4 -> 18.5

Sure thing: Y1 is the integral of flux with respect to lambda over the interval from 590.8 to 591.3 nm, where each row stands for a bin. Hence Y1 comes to 5.6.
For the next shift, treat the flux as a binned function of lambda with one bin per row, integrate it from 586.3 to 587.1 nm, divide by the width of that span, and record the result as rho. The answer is 11.3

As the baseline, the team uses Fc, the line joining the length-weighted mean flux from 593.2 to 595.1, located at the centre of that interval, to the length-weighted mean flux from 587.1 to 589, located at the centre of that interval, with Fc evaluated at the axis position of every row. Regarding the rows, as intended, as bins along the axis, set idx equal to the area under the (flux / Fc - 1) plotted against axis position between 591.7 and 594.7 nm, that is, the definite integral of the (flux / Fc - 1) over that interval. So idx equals -0.02 nm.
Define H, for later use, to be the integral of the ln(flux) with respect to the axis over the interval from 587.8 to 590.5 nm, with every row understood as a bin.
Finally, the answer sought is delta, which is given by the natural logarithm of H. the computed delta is 1.83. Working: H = 6.21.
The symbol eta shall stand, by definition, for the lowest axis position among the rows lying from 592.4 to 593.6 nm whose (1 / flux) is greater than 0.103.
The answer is 592.469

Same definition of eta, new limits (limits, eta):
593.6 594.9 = 593.698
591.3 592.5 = 591.924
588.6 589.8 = 588.662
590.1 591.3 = 590.154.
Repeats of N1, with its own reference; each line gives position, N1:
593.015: 0.205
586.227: 0.505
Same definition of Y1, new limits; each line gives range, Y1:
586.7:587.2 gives 5.0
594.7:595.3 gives 5.6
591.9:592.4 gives 4.5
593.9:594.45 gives 5.2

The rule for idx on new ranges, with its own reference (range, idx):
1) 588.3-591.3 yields -0.11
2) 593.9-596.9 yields 0.26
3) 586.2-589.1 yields 0.06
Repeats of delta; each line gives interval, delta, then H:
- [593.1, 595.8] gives 1.80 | 6.06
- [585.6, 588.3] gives 1.86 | 6.43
